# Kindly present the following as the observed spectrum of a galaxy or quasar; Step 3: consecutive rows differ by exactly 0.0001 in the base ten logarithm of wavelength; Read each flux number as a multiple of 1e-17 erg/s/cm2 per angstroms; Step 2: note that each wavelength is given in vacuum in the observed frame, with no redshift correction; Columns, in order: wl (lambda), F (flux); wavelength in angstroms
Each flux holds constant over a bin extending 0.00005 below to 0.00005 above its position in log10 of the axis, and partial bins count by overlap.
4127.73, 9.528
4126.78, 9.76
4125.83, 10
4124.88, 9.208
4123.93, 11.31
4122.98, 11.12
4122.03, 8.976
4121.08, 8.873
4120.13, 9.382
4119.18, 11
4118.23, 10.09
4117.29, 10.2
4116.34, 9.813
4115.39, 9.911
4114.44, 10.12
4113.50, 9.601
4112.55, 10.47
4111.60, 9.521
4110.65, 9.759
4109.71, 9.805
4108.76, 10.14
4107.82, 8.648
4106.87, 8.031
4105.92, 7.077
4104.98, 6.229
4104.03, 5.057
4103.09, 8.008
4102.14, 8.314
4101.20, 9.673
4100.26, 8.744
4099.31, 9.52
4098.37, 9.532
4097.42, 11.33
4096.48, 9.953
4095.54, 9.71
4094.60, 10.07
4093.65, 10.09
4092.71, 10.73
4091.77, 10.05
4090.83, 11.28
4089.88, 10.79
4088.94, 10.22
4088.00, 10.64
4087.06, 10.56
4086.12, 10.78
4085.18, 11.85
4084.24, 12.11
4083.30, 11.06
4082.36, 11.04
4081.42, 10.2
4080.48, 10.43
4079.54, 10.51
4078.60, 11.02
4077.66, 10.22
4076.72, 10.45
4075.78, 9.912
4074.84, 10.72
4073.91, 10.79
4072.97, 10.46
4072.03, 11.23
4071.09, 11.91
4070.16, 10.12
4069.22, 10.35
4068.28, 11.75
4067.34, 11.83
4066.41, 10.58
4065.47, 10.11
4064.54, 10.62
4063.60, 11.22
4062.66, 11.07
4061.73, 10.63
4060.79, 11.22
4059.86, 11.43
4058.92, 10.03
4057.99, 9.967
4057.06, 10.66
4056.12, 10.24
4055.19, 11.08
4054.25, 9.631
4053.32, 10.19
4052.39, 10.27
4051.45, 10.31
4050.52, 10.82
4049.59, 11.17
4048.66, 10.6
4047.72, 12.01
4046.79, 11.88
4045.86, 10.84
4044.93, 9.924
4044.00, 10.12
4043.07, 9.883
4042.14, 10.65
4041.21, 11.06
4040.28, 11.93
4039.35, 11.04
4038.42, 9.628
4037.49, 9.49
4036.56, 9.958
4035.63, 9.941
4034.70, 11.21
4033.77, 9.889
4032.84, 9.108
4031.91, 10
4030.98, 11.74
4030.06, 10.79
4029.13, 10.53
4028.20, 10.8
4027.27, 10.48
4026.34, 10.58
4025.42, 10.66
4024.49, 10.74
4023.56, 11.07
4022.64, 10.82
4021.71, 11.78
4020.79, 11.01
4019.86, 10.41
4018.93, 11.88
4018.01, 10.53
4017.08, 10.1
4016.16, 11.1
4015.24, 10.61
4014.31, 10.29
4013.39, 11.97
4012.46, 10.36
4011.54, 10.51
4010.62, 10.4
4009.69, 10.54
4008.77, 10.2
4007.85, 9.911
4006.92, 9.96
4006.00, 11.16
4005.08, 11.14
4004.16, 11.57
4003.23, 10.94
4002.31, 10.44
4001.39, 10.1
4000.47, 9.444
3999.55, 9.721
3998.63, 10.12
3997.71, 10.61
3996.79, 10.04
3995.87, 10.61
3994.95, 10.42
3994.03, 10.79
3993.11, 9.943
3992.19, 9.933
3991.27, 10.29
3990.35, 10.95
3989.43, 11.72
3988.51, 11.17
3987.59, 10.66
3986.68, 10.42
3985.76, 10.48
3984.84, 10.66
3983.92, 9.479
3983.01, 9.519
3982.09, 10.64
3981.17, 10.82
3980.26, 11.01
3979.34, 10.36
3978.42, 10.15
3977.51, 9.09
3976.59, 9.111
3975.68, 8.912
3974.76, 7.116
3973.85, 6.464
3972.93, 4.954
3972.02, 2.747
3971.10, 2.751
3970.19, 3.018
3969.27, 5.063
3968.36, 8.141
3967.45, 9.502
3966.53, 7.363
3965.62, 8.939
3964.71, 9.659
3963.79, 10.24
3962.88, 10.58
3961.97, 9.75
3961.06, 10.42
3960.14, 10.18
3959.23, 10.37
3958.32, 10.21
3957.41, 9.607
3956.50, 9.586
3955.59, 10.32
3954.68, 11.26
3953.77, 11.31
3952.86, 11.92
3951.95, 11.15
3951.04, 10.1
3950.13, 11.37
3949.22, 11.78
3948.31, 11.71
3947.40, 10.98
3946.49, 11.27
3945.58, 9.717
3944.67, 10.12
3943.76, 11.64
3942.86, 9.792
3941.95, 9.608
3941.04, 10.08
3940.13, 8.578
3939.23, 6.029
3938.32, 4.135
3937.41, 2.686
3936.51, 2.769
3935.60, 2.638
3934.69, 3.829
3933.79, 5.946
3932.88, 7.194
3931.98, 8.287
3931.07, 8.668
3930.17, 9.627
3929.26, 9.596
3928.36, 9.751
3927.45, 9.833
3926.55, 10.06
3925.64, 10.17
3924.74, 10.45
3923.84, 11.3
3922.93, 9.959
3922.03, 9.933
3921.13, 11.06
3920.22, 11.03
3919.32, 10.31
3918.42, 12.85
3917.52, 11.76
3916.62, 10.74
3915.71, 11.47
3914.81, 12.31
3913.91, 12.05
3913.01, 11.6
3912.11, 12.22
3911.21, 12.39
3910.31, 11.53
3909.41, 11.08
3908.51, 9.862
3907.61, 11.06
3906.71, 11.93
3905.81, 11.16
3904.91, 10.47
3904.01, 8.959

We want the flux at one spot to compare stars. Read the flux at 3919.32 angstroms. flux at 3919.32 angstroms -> 10.31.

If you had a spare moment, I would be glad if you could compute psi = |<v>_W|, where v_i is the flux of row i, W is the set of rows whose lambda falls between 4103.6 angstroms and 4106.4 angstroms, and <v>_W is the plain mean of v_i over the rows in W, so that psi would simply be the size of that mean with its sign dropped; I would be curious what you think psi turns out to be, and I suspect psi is 6.1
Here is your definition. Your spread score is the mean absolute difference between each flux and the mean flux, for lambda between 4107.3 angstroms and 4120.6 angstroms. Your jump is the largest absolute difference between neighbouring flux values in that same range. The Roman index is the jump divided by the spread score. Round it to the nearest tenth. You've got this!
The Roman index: 4.2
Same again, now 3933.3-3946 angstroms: 0.9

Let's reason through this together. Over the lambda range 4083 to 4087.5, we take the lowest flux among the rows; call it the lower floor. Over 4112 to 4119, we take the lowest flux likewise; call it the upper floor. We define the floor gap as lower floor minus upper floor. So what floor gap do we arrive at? 1.0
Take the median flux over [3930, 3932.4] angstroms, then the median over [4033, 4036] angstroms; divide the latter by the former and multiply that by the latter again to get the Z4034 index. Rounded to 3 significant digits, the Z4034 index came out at 11.4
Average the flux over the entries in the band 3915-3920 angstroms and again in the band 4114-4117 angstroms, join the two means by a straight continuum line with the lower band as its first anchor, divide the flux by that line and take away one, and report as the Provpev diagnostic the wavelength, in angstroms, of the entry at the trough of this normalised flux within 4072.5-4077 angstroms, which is 4075.78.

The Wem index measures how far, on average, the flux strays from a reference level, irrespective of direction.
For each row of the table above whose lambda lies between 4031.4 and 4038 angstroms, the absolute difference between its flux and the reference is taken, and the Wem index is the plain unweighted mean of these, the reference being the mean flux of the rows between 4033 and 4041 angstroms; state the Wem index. 0.7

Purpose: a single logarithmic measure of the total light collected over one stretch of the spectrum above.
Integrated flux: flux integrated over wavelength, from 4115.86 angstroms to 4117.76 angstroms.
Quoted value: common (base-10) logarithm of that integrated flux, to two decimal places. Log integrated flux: 1.28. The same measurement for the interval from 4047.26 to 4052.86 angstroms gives 1.78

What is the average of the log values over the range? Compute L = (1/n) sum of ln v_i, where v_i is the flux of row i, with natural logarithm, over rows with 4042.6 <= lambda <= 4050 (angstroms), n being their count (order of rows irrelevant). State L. 2.38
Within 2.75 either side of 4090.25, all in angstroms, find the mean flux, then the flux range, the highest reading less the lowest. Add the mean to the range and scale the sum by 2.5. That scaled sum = 29.6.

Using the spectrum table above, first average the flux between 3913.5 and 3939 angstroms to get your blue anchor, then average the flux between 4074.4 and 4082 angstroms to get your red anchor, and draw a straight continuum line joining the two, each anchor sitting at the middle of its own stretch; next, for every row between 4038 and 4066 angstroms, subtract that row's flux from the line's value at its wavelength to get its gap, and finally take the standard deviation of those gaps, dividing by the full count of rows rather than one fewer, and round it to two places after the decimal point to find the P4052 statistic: 0.65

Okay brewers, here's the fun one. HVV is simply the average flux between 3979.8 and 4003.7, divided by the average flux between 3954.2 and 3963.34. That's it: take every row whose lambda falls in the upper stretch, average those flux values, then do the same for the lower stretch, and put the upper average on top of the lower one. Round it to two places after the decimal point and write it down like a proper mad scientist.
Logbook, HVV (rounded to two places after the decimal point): 1.02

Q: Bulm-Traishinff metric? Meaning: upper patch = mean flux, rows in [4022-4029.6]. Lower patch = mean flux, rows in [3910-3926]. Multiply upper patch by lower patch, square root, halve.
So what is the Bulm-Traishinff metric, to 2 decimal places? 5.50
